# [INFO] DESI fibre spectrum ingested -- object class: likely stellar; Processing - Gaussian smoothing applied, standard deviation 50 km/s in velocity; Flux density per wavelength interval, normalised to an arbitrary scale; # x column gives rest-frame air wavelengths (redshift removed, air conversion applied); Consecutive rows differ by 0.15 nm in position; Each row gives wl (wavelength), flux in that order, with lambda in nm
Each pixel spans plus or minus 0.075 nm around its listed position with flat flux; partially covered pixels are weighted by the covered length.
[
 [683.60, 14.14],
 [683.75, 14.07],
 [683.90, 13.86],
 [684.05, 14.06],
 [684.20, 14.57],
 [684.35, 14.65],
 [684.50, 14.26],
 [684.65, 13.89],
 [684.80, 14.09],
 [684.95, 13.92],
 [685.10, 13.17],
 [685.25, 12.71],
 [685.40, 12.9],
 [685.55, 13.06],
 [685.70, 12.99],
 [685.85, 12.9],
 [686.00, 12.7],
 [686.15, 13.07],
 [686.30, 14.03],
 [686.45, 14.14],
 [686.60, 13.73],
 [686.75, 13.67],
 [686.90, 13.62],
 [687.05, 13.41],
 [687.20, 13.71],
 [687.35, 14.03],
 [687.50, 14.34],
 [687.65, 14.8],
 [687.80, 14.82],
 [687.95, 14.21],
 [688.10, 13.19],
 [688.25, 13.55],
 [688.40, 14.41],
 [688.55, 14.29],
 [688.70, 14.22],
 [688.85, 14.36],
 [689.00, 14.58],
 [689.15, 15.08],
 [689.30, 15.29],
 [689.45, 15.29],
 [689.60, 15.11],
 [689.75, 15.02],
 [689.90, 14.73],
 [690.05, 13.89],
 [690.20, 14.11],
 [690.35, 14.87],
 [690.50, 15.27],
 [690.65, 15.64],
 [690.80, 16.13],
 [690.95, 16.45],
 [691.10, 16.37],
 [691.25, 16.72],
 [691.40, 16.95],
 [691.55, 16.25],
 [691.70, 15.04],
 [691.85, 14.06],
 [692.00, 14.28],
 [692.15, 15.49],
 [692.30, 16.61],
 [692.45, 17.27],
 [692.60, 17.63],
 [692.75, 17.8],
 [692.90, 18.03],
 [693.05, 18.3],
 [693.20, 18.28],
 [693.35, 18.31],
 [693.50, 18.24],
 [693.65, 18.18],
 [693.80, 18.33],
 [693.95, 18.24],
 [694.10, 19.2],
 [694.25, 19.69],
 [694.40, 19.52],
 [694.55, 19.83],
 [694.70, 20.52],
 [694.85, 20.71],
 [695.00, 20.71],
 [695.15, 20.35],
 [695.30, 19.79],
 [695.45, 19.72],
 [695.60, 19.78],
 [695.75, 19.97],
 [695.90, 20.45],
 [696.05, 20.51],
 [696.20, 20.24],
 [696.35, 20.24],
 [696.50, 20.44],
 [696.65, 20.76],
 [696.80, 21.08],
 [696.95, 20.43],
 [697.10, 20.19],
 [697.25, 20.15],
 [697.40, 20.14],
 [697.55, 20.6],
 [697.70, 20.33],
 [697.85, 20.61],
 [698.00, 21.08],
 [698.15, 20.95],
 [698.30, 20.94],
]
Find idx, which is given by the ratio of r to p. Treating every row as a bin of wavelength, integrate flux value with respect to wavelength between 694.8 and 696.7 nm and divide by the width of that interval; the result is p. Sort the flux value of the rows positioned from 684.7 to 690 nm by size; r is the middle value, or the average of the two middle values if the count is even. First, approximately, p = 20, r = 14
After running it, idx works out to 0.69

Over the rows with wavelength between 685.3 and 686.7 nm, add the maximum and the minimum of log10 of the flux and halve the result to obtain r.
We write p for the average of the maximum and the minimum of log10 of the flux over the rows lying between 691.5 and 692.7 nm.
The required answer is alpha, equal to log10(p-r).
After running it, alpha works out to -1.15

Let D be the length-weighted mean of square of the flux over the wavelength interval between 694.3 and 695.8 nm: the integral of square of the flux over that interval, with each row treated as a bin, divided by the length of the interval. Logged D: 404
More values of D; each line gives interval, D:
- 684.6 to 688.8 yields 188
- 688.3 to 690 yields 217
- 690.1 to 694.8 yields 297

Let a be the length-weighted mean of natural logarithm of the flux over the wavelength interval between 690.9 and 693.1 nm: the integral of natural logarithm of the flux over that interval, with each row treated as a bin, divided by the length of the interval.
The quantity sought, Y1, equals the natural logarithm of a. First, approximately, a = 2.80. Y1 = 1.03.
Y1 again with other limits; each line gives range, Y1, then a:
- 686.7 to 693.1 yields 1.00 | 2.72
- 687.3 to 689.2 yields 0.98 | 2.66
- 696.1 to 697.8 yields 1.10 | 3.02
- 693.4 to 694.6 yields 1.08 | 2.94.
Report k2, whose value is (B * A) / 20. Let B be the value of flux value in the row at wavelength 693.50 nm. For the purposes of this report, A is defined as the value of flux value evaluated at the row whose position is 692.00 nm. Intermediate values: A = 14.28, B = 18.24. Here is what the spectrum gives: 13.0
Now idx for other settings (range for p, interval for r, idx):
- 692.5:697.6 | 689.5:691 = 0.77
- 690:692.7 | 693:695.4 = 1.23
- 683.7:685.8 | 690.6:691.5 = 1.20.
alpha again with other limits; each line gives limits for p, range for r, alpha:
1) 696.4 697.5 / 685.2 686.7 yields -0.73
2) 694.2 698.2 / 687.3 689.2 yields -0.80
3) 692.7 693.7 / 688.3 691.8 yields -1.15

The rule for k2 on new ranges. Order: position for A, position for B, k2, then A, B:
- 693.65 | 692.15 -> 14.1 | 18.18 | 15.49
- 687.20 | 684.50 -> 9.8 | 13.71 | 14.26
